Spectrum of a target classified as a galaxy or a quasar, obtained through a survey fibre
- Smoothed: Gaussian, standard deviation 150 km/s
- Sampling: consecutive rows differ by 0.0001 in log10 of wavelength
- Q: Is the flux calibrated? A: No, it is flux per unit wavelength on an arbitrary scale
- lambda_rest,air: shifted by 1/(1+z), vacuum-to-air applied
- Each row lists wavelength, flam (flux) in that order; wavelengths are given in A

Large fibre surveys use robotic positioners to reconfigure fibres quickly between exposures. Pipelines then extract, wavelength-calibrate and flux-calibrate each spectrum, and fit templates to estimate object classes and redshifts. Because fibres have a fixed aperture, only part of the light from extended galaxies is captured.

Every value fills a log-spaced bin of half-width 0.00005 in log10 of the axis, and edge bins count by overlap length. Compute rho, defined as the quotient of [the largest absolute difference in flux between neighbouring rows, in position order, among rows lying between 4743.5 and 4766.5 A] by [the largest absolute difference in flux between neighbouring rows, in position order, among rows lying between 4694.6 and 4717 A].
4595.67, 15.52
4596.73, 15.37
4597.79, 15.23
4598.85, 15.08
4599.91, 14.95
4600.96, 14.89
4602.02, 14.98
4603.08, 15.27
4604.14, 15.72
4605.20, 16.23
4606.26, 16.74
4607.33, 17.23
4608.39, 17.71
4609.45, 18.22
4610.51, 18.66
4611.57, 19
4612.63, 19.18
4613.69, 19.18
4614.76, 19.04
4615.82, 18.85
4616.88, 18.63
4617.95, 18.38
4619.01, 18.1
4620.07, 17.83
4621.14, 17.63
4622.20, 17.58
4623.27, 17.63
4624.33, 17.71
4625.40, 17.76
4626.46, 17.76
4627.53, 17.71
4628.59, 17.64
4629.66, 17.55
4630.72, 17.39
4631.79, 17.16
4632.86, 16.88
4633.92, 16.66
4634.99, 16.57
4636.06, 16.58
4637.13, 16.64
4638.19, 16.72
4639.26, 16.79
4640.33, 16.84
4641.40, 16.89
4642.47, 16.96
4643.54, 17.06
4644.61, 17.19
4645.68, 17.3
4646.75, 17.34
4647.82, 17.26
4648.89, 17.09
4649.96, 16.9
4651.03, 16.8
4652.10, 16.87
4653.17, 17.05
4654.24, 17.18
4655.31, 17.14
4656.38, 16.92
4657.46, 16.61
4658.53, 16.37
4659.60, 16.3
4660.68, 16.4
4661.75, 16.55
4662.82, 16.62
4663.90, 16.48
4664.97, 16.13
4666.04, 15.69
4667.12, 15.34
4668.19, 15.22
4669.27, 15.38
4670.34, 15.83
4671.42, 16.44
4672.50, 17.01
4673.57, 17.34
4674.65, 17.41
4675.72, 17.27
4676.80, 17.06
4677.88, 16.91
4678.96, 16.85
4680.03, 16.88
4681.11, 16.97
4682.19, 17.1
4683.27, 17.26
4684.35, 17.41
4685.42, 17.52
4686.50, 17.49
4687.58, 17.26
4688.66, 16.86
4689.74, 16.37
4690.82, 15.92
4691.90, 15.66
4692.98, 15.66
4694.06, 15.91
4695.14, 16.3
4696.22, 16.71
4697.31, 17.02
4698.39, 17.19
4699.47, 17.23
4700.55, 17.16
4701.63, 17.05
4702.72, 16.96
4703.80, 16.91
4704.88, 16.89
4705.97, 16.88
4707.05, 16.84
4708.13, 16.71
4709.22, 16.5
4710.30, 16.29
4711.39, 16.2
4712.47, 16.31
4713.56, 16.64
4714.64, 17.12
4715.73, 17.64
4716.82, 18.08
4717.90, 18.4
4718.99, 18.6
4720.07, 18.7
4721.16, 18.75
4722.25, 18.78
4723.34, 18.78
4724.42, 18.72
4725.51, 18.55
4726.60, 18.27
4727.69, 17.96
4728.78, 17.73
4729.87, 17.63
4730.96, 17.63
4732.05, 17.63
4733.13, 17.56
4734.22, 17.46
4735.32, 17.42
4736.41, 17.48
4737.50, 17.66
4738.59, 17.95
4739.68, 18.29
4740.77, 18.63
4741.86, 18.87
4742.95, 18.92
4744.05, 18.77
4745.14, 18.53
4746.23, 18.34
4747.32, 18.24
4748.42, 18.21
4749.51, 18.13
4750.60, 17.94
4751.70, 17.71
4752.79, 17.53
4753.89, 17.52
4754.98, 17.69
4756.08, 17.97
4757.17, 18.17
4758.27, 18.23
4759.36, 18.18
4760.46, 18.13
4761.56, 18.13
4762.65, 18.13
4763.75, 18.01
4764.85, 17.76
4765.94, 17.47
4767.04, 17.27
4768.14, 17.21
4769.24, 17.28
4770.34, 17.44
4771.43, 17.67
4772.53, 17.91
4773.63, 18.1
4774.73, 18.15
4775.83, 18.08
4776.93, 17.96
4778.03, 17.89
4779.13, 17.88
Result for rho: 0.56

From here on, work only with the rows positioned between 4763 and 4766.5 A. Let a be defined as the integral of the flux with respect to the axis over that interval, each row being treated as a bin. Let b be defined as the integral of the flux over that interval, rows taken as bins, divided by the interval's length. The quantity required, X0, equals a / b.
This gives 3.5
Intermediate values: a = 62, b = 17.8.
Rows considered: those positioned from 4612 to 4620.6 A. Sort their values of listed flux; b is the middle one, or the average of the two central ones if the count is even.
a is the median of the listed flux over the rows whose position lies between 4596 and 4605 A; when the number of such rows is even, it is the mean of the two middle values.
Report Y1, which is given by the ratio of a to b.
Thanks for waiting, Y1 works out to 0.81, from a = 15.2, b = 18.7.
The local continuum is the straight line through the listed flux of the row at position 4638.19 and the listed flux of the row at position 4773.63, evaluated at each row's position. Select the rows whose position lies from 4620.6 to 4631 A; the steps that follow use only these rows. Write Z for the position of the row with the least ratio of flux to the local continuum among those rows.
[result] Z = 4630.72 A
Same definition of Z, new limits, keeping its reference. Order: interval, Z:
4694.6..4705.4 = 4695.14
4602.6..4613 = 4603.08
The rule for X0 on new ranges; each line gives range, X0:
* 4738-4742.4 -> 4.4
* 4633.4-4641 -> 7.6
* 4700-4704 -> 4.0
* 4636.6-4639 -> 2.4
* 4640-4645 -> 5.0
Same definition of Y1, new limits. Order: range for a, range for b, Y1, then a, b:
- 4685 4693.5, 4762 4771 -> 0.95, 16.6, 17.5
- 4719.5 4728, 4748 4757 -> 1.05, 18.7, 17.8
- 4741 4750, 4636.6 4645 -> 1.09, 18.4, 16.9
